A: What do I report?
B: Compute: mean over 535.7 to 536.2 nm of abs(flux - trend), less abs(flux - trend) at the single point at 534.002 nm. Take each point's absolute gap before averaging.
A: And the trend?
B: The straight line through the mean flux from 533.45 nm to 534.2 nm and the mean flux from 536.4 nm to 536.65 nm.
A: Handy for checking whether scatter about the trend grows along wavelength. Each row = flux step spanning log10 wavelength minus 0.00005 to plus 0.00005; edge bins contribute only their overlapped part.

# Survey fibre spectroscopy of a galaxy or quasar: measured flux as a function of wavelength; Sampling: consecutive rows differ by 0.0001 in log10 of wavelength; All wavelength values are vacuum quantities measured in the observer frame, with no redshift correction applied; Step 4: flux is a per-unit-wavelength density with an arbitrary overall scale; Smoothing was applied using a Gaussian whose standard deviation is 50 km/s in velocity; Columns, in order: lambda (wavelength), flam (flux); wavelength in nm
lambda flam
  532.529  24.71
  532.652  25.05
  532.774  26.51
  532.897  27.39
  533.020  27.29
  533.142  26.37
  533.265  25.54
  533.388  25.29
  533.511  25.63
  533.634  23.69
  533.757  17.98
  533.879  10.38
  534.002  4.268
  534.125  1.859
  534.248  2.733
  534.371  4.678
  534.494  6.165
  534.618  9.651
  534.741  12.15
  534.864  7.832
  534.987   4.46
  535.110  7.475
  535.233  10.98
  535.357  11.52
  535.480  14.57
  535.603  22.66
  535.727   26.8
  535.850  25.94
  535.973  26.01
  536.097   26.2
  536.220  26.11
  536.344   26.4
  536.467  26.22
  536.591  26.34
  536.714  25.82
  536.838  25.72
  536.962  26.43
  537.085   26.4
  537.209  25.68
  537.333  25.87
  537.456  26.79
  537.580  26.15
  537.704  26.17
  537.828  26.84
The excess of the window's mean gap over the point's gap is -8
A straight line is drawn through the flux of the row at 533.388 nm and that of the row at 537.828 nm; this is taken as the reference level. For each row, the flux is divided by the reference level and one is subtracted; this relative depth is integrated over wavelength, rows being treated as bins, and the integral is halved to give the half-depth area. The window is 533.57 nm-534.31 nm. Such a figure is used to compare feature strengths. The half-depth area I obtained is -0.222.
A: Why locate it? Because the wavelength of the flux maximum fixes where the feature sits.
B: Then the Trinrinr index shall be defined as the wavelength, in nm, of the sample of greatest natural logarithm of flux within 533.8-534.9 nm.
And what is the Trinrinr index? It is 534.741 nm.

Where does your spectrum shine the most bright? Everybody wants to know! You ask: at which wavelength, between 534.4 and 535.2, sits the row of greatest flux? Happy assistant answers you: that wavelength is 534.741 nm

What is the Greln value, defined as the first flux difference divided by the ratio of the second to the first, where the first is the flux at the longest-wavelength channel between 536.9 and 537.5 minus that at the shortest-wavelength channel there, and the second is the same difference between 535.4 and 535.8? 0.011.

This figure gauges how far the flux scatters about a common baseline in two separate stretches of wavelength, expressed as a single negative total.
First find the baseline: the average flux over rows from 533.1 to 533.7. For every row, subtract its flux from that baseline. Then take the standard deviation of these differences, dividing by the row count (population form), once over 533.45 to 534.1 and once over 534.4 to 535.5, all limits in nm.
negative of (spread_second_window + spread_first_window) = -11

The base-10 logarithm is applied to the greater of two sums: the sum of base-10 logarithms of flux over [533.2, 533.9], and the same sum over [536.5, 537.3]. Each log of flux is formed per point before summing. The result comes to 0.9292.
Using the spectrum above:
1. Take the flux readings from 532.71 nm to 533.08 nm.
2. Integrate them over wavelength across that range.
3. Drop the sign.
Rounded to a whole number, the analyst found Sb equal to 10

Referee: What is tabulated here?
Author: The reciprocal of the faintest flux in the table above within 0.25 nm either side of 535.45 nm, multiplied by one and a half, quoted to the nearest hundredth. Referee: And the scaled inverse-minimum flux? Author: 0.14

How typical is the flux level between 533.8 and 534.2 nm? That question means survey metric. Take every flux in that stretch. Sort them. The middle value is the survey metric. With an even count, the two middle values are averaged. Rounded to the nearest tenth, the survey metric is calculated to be 4.3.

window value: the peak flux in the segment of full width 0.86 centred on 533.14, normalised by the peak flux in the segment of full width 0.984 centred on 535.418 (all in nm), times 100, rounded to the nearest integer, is 102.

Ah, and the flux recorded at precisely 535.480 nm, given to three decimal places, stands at 14.570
